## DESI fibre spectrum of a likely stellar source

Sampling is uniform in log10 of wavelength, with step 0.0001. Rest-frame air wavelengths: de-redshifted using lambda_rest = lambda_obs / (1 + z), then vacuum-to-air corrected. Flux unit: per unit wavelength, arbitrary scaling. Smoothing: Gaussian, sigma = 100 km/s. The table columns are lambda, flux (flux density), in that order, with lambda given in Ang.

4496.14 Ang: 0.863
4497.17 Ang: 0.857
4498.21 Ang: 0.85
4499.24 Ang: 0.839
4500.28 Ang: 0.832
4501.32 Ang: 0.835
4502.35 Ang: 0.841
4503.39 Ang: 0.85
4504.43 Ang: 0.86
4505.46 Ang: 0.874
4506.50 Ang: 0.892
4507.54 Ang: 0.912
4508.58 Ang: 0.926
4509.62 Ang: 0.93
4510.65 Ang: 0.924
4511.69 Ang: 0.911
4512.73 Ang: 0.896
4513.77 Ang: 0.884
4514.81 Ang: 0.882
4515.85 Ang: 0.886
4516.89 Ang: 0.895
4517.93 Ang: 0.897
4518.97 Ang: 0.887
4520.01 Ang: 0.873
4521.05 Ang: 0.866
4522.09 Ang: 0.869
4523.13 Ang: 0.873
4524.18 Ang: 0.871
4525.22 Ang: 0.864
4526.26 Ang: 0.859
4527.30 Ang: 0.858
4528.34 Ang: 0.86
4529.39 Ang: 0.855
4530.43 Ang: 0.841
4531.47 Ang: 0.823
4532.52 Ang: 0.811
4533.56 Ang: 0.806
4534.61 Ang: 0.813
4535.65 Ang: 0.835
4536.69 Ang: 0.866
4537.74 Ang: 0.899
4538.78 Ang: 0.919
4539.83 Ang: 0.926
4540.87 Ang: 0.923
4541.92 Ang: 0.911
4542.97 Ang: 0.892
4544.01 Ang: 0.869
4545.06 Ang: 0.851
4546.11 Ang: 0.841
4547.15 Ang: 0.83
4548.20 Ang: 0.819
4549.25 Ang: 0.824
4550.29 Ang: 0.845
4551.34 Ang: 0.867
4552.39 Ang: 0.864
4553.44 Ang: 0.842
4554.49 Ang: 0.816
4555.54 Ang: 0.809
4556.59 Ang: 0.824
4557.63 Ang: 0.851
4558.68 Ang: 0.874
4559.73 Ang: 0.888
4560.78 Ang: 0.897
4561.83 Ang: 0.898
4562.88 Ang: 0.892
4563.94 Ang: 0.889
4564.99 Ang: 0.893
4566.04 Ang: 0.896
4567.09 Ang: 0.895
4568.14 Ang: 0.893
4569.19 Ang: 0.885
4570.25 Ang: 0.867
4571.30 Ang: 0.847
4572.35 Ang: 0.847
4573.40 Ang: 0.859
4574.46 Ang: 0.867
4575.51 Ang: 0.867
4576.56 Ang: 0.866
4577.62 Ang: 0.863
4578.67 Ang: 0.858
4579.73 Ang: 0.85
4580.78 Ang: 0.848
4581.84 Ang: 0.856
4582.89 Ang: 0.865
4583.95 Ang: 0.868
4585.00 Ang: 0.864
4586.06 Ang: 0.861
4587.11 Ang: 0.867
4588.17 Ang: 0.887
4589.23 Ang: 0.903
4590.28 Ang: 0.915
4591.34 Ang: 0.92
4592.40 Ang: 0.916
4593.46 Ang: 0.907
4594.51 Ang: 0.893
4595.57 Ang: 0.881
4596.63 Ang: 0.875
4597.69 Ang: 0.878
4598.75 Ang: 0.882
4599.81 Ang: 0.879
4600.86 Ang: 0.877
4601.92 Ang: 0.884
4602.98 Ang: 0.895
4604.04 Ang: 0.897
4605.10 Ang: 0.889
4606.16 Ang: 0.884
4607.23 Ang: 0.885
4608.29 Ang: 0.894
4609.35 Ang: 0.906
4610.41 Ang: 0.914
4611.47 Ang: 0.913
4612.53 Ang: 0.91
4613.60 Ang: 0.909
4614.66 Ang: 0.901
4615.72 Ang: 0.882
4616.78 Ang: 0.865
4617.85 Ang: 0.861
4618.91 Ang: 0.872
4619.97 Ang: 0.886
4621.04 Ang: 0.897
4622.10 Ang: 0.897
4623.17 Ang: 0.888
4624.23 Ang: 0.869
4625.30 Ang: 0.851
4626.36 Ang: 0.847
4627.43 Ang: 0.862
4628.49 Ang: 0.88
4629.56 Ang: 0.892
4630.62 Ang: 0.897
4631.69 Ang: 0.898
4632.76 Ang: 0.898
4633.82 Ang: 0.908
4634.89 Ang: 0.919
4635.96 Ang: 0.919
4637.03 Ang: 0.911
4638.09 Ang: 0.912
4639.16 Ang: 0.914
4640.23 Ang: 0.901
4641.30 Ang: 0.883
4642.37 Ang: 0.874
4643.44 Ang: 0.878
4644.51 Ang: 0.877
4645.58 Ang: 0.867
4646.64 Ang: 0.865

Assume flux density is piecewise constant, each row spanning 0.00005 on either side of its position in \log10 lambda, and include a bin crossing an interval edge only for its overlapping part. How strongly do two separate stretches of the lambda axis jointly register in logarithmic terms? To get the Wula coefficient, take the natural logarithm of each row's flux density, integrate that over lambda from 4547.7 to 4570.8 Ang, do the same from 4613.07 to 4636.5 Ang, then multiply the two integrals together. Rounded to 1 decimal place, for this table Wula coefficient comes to 9.5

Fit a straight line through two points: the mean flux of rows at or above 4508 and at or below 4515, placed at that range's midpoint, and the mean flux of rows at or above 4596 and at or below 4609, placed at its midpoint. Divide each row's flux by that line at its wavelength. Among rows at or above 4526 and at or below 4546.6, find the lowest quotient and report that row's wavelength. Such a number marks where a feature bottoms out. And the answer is 4533.56 Ang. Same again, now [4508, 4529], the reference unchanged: 4527.30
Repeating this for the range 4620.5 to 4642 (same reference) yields 4626.36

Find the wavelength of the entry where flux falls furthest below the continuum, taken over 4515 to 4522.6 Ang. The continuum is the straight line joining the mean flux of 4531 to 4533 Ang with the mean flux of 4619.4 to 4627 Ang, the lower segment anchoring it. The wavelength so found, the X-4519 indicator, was 4521.05 Ang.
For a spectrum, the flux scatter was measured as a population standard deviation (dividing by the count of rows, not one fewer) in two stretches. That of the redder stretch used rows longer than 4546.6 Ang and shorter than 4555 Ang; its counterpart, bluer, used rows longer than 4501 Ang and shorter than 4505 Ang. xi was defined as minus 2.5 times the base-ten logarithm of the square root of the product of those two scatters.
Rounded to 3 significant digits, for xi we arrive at 4.70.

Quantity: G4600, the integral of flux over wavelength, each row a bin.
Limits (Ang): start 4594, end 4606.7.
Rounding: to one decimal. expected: 11.2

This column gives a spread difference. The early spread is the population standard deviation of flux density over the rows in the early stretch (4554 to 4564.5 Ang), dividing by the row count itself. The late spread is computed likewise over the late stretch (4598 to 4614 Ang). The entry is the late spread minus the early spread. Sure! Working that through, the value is -0.021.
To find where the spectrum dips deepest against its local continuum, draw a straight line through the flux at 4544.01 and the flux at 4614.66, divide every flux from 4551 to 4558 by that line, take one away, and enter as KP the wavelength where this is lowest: 4555.54 Ang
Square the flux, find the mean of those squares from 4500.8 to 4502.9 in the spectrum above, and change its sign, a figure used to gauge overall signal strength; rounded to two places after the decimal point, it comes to -0.70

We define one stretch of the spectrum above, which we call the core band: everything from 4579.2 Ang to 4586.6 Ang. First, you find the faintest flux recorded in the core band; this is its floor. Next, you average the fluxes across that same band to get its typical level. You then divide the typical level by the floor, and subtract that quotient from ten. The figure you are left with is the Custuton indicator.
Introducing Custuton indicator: 8.987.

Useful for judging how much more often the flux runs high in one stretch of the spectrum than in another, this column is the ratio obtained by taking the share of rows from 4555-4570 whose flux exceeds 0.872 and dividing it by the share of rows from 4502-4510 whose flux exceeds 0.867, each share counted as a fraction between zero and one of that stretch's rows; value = 1.3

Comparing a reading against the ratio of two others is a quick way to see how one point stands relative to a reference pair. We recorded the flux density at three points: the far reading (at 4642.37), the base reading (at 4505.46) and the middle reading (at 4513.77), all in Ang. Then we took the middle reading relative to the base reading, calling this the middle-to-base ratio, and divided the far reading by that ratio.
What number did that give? 0.86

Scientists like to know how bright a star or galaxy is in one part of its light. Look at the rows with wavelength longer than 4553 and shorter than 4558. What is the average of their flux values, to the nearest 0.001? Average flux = 0.828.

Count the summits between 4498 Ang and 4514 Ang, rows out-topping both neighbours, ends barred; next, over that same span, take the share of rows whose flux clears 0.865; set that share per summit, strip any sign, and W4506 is 0.56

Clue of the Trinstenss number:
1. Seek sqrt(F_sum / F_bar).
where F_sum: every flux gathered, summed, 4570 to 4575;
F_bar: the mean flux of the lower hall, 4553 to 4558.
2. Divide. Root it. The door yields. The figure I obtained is 2.27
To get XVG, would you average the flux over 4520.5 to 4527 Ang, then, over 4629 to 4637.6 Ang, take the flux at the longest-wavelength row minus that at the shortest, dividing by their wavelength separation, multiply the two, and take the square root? 0.047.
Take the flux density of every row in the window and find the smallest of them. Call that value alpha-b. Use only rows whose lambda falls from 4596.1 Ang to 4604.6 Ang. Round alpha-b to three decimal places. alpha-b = 0.875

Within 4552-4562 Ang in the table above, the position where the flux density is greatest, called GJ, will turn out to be 4561.83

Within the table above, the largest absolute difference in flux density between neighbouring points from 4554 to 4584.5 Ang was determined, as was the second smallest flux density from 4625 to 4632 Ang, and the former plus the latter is 0.878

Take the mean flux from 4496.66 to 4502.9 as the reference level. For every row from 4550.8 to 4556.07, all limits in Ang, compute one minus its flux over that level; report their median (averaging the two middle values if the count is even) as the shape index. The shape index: 0.000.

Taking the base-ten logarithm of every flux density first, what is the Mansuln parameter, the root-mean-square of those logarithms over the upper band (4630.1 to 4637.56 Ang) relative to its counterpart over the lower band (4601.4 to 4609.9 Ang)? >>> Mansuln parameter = 0.85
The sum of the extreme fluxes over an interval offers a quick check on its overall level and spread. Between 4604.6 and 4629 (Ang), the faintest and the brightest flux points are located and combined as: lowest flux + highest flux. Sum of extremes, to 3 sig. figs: 1.76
